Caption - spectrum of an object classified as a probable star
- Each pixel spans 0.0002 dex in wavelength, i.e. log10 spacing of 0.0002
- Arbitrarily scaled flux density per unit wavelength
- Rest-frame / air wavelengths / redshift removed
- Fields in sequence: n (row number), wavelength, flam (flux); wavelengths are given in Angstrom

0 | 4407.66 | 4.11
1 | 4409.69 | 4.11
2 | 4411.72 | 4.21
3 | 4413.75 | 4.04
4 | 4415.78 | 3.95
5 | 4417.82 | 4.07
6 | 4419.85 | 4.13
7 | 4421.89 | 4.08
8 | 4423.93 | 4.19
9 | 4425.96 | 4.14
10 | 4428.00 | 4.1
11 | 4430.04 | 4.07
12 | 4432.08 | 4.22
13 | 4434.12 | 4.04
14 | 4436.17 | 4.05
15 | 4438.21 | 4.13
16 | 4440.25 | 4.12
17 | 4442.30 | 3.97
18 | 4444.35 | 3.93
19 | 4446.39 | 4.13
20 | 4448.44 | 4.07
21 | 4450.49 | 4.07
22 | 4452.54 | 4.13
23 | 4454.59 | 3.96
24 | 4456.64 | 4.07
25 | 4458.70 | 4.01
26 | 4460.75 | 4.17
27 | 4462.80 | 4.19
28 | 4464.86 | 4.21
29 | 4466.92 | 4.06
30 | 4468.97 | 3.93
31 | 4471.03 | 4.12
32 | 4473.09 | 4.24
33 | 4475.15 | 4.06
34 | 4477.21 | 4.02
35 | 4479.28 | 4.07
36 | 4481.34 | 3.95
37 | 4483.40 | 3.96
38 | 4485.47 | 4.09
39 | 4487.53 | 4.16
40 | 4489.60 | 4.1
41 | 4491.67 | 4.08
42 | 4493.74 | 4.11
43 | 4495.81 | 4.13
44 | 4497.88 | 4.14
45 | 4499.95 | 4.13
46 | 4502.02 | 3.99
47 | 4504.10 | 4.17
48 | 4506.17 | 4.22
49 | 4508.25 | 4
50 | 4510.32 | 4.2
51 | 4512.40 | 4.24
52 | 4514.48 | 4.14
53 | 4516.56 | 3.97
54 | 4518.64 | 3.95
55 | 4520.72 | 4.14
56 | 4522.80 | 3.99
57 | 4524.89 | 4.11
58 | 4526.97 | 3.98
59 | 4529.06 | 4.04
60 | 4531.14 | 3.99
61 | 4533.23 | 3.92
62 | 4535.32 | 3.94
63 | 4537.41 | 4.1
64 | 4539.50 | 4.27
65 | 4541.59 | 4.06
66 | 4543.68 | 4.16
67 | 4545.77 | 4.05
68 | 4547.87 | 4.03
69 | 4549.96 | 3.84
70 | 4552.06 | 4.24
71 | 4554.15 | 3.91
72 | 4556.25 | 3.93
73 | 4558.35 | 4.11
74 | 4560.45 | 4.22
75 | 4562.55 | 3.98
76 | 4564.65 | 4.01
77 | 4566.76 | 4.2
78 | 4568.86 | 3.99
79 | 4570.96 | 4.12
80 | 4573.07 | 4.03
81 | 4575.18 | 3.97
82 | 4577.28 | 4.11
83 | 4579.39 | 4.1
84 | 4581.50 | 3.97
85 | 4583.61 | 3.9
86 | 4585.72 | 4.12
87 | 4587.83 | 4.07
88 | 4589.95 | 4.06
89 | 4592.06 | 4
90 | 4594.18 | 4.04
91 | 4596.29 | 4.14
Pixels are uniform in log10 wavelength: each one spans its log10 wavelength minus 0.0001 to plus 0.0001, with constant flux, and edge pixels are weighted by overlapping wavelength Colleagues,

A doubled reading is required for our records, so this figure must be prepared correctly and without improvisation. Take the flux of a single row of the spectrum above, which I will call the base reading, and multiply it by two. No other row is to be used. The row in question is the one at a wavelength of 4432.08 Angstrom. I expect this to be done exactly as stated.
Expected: 8.44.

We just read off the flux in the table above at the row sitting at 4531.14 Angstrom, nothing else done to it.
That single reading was 3.99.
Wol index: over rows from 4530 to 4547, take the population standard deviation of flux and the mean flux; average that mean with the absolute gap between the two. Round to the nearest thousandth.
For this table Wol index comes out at 4.007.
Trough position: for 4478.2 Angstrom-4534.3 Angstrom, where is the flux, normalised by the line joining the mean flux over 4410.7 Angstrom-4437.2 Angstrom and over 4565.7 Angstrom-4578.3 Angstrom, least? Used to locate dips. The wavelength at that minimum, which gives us 4533.23 Angstrom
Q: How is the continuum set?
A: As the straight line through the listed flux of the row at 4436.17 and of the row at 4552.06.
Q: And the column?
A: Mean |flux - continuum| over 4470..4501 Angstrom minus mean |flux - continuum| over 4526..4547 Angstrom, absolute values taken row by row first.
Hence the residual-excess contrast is -0.111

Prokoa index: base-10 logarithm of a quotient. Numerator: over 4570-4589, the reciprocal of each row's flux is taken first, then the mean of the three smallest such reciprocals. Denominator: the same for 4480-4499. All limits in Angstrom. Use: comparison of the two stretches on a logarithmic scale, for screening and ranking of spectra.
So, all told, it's 0.0028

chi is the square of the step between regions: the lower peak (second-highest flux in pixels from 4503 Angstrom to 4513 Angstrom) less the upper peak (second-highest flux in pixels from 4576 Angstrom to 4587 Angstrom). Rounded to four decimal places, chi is 0.0121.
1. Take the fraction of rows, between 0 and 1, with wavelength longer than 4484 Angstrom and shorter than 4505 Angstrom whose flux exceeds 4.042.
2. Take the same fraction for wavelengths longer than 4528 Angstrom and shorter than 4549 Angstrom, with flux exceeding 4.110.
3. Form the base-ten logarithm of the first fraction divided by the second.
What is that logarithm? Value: 0.65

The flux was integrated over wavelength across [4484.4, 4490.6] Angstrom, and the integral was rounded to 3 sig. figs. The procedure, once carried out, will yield 25.5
